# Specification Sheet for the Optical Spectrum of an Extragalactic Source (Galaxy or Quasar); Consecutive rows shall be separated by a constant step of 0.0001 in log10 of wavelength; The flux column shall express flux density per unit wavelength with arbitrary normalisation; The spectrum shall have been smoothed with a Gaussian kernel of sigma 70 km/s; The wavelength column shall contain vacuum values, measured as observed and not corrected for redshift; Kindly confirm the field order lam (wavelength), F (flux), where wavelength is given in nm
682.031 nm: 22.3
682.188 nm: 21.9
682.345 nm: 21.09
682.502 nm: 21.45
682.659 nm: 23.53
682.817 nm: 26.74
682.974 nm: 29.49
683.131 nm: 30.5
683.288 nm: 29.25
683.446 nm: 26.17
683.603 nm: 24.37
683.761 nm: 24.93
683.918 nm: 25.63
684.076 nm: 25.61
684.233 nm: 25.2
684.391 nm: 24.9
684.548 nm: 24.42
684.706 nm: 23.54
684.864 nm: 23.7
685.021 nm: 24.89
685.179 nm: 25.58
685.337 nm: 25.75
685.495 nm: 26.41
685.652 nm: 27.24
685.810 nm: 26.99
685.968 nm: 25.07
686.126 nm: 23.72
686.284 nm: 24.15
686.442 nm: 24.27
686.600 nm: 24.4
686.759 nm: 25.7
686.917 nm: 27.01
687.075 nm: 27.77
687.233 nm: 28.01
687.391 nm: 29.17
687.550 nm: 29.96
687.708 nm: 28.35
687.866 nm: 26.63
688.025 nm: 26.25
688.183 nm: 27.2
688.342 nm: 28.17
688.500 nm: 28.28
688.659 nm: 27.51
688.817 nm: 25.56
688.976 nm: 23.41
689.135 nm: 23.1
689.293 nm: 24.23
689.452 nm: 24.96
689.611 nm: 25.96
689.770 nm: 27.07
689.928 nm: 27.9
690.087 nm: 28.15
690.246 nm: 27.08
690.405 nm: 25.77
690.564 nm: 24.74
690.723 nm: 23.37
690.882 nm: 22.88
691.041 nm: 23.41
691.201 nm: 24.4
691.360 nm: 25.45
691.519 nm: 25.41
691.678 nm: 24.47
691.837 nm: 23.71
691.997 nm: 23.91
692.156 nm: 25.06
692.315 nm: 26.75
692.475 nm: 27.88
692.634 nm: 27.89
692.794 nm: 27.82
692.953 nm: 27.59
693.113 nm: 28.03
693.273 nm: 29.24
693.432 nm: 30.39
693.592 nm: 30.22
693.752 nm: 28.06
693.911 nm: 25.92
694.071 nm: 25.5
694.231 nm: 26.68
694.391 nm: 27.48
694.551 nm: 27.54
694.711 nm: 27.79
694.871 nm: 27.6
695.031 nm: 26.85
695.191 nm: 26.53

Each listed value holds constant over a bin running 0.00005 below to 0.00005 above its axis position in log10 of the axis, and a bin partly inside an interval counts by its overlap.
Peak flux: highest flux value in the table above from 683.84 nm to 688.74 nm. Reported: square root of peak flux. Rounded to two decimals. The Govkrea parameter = 5.47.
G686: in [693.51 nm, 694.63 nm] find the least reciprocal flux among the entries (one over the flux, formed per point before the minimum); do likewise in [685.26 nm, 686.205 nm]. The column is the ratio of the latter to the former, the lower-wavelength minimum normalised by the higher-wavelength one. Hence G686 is 1.11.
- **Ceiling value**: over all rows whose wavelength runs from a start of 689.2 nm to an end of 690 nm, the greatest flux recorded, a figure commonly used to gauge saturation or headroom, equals 27.9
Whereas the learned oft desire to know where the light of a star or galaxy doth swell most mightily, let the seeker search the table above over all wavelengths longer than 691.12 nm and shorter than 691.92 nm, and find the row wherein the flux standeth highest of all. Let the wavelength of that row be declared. 691.360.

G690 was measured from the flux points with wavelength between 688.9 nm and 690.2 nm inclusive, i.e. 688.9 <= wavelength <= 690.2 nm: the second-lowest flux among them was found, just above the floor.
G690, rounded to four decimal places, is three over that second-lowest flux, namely 0.1282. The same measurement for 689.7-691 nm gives 0.1284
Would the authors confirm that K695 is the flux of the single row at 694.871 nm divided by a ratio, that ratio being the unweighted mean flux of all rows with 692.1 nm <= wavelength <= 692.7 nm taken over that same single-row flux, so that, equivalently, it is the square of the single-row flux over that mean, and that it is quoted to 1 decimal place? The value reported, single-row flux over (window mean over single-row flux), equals 28.3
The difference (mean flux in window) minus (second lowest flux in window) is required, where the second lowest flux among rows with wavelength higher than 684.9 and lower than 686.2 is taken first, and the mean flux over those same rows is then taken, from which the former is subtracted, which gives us 0.8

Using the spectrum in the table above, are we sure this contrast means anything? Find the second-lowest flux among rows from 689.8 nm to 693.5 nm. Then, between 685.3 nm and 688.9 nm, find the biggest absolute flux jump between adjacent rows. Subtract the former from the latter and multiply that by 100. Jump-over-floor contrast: -2142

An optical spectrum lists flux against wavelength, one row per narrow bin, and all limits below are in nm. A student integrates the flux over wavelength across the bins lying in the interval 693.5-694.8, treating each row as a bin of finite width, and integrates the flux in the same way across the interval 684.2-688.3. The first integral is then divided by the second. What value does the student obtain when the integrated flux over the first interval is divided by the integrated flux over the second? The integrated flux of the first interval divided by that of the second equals 0.3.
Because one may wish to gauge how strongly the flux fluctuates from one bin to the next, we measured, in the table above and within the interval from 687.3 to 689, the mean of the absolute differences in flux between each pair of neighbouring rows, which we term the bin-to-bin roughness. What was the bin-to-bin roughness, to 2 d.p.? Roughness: 1.14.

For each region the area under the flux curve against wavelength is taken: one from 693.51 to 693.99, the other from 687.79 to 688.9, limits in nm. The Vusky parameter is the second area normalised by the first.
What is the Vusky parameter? 2.23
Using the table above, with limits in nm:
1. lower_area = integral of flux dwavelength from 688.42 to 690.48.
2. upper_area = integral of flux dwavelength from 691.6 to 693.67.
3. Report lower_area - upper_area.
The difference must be -2.5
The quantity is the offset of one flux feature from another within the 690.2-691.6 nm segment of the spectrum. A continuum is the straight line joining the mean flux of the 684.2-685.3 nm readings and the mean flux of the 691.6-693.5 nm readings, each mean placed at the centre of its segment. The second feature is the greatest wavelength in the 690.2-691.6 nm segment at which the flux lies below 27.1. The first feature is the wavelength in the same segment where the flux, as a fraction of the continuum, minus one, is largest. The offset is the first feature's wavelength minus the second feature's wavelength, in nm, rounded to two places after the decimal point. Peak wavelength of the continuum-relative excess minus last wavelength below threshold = -1.27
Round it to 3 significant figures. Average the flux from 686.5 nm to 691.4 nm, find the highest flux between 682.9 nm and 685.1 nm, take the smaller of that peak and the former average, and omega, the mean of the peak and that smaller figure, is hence 28.3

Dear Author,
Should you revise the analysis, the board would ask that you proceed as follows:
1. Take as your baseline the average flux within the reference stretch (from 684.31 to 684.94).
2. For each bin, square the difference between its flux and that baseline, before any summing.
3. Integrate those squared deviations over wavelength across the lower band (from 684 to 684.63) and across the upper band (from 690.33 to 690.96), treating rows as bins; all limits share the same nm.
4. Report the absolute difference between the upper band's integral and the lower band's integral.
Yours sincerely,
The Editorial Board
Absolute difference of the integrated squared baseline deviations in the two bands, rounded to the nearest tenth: 0.2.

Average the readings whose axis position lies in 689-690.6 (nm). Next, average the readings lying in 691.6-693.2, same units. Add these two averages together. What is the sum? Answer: 52.2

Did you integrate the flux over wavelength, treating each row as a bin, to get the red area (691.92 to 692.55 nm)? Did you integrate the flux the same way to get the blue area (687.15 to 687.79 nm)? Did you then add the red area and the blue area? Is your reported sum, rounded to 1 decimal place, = 34.8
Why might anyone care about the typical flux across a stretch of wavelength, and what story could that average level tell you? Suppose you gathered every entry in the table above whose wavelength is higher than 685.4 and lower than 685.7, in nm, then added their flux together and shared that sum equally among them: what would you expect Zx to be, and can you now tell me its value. 26.8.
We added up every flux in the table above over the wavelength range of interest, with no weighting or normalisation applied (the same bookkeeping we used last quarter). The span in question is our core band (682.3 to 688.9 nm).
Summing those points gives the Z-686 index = 1095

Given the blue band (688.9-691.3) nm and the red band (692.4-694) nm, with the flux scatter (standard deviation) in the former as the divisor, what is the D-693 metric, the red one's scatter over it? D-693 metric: 0.7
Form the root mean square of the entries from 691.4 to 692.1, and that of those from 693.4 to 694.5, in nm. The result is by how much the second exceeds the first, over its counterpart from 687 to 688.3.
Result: 0.12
